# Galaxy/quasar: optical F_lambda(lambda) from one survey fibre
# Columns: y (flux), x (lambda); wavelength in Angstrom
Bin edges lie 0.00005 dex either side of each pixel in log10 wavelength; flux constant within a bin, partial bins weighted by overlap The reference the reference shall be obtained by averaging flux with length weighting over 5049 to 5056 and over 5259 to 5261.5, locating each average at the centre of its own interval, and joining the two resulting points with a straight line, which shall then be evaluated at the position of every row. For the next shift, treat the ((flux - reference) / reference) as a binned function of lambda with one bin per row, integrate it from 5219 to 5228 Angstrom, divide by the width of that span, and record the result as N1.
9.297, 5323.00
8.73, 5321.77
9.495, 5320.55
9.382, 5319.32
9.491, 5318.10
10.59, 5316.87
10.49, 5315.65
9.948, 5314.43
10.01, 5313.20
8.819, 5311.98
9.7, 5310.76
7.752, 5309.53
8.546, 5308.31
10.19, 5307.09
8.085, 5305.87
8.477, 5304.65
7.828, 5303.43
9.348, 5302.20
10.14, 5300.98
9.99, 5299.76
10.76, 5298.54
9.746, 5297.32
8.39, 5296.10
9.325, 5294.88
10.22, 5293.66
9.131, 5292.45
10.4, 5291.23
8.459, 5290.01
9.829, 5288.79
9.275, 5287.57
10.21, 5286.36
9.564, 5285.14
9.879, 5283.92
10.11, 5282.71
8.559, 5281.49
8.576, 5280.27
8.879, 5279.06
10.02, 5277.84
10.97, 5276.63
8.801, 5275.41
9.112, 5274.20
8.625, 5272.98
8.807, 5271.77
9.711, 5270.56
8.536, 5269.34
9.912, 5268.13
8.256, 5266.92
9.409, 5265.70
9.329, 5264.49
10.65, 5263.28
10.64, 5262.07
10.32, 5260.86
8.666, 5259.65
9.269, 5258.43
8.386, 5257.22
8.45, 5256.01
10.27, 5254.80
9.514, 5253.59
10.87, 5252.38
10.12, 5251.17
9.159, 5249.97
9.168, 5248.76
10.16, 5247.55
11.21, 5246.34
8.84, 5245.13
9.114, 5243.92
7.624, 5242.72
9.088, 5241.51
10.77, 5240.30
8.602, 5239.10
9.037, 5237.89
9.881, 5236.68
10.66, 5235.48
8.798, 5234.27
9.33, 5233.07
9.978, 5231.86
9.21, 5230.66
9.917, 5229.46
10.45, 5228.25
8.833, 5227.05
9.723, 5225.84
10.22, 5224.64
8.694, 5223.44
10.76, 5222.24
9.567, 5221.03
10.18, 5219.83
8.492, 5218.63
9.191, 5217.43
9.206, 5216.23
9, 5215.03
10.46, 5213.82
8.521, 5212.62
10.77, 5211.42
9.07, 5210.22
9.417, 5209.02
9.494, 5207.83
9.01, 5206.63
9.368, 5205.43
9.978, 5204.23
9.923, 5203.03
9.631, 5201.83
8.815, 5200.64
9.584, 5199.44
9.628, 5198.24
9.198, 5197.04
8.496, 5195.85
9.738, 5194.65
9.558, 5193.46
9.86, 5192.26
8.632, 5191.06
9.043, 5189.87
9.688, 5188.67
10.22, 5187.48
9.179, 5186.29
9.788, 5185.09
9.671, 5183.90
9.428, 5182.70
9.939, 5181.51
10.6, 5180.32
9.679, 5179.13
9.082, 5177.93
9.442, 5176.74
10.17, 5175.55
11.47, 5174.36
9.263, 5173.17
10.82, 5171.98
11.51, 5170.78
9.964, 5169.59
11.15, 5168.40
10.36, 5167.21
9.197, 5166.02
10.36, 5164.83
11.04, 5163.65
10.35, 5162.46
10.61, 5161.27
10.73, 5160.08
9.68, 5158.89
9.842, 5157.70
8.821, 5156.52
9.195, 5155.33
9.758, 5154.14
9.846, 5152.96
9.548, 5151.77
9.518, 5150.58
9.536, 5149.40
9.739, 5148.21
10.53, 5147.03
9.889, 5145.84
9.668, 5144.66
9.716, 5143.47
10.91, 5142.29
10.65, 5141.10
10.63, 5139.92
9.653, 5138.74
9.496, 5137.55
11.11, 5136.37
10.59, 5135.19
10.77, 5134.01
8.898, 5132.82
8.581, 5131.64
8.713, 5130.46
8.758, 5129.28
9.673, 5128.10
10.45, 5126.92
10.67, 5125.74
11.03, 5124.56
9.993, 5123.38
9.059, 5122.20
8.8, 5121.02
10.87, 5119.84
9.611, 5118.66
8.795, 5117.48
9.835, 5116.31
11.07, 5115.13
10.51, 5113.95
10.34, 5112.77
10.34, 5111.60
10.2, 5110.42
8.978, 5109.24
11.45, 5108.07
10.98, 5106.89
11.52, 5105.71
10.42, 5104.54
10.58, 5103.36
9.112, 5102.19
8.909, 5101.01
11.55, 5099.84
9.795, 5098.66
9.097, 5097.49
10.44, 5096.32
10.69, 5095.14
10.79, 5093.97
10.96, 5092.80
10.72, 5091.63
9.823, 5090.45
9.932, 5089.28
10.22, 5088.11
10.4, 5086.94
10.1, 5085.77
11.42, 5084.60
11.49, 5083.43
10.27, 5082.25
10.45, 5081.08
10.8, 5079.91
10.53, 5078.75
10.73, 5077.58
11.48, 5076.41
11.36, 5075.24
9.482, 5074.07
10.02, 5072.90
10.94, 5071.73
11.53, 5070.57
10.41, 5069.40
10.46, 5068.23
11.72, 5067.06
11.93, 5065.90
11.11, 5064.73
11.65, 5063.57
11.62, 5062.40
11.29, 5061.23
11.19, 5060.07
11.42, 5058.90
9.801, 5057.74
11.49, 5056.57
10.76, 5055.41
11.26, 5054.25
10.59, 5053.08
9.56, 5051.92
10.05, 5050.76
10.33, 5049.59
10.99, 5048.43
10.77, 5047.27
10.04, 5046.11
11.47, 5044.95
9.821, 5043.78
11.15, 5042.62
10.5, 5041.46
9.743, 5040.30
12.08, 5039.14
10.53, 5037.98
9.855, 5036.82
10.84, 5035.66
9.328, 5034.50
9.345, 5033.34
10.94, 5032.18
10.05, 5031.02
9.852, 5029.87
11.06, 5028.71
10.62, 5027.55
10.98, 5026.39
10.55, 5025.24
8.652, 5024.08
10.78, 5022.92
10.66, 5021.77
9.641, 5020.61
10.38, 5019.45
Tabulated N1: 0.01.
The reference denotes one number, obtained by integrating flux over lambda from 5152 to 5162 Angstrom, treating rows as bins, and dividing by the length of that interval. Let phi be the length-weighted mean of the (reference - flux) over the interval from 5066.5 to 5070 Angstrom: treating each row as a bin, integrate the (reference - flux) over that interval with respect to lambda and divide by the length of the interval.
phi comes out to -1.1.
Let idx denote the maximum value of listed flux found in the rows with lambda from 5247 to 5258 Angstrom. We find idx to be 10.87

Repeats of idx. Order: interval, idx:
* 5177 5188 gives 10.6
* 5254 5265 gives 10.65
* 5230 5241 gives 10.77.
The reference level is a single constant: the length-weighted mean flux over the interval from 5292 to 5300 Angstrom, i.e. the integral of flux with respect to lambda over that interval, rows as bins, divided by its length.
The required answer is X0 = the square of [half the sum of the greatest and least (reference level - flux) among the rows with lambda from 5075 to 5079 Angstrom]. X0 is 1.8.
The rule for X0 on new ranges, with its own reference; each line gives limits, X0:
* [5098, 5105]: 0.3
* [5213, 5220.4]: 0.0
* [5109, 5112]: 0.0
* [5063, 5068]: 3.5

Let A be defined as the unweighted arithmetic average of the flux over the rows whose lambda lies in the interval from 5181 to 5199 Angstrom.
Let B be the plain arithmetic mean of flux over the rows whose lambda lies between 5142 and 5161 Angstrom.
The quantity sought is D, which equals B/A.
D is 1.04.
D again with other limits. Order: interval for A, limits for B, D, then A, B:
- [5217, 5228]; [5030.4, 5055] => 1.10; 9.5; 10.44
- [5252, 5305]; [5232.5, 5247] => 1.00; 9.4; 9.41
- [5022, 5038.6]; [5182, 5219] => 0.92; 10.2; 9.42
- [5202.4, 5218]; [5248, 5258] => 1.00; 9.5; 9.49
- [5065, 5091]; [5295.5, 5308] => 0.87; 10.7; 9.30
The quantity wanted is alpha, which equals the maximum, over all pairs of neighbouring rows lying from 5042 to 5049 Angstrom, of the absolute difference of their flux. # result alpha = 1.6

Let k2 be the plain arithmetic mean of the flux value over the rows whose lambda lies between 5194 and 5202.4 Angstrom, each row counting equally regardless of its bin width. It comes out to 9.3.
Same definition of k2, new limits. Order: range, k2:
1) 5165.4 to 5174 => 10.3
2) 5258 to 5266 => 9.8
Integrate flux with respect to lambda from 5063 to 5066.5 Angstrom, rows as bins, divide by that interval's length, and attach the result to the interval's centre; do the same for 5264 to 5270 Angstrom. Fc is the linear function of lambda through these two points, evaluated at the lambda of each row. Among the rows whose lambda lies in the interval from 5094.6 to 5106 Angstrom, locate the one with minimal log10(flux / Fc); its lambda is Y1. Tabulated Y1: 5101.01 Angstrom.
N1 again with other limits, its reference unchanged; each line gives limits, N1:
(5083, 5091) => 0.02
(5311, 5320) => 0.06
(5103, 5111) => 0.04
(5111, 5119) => -0.01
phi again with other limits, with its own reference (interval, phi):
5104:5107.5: -1.2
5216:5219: 0.8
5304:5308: 0.9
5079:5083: -0.7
